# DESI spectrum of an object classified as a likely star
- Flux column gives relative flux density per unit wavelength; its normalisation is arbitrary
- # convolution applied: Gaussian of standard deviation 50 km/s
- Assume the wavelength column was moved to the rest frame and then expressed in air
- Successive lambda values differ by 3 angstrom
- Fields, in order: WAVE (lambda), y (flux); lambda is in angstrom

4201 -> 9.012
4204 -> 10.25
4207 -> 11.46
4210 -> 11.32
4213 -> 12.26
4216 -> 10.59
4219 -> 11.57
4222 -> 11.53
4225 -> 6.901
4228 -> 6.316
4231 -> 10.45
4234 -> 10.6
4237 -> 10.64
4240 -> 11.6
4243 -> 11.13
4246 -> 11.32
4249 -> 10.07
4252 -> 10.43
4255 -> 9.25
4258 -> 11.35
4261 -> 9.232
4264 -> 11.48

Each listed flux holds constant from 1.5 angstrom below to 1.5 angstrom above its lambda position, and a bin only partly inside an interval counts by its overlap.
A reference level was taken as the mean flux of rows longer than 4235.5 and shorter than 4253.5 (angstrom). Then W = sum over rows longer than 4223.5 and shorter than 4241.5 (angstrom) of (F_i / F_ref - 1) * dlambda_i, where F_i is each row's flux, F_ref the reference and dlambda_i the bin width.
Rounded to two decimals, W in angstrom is -2.40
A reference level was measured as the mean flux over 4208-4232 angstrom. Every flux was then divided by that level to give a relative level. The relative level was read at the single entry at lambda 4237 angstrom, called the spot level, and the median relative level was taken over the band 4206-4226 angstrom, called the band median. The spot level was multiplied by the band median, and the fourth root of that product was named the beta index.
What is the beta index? 1.04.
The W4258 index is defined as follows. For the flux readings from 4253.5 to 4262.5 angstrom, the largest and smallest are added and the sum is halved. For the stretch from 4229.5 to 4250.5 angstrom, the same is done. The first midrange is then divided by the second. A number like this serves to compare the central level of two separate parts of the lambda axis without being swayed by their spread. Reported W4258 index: 0.95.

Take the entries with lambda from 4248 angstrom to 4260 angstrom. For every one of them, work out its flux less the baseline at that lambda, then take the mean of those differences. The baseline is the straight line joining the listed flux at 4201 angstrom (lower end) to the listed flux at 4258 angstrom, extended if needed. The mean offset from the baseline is -0.9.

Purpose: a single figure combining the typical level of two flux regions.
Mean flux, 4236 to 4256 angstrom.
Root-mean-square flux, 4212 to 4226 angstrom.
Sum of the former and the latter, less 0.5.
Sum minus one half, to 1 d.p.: 20.9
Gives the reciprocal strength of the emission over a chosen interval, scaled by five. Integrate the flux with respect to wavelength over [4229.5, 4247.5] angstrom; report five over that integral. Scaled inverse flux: 0.0254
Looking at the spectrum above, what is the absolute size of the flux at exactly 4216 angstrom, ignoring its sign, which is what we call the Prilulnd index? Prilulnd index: 10.6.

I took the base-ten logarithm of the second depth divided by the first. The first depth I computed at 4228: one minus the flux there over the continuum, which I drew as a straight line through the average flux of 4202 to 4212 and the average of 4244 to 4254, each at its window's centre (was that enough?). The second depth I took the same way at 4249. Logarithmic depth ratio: -0.9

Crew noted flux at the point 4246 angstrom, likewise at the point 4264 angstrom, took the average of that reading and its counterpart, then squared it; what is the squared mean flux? 130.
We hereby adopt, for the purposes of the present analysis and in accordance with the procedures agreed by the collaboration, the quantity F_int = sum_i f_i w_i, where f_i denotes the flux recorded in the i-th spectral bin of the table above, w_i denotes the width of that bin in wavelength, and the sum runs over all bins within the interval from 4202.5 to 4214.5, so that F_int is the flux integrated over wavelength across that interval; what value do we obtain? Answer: 136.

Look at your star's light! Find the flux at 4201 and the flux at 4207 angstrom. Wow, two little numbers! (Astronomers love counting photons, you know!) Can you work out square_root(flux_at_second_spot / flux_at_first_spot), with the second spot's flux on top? 1.13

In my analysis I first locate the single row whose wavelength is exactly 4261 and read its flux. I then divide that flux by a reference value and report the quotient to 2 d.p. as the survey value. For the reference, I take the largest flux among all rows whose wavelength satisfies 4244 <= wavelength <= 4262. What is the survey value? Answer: 0.81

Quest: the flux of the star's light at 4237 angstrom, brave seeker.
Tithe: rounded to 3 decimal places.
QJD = 10.640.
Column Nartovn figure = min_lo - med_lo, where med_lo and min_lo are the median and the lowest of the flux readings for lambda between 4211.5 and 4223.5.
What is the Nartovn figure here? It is -1.0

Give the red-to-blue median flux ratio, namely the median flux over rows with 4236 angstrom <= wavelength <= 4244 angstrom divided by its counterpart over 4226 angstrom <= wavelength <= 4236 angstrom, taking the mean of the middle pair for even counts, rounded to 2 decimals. 1.07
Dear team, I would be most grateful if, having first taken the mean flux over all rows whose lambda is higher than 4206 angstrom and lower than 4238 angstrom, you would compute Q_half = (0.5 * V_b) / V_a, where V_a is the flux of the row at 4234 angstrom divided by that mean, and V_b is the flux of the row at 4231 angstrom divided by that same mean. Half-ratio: 0.49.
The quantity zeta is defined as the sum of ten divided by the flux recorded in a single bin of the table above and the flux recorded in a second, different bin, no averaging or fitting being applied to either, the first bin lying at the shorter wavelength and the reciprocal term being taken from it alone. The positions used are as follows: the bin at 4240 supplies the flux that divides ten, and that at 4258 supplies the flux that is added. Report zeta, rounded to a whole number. 12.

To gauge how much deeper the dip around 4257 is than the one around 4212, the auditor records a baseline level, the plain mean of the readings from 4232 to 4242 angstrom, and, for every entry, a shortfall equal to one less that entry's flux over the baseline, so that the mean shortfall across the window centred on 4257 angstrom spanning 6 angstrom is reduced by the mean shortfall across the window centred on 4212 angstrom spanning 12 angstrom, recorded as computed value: 0.10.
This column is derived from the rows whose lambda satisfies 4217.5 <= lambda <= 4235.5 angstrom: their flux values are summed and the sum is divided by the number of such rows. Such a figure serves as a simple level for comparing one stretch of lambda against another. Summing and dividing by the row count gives 9.6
